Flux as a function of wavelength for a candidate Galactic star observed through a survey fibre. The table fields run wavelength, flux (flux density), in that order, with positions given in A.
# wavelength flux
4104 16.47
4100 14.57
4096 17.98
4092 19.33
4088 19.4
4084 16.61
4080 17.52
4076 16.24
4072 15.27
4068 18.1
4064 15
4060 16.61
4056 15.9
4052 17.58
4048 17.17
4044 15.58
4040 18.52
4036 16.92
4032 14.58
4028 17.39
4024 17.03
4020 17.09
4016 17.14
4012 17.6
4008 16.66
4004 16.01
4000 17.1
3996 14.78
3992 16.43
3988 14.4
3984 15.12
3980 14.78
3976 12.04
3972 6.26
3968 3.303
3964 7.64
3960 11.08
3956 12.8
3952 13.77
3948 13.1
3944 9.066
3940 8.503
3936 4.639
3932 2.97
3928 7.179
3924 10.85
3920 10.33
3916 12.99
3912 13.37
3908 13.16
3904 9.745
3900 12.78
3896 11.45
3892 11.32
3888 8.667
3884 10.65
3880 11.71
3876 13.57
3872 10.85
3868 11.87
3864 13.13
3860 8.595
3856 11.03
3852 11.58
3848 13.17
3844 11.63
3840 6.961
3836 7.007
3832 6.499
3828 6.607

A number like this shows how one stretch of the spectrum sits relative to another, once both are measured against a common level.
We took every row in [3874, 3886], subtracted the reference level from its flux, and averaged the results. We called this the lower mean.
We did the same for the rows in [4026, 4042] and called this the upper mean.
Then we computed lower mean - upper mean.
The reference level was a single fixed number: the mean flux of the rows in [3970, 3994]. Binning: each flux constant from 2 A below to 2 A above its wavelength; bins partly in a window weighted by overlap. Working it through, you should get -5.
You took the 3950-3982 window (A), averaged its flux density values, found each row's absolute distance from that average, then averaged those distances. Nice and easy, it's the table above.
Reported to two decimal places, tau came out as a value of 3.36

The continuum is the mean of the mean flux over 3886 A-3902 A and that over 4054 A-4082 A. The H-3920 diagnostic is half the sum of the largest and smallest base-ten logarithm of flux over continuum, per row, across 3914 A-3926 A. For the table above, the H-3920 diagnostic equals -0.1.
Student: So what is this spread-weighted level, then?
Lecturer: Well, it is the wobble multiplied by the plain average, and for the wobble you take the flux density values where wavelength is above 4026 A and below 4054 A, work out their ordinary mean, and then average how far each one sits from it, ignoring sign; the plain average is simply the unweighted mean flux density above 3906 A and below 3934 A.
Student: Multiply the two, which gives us 10.1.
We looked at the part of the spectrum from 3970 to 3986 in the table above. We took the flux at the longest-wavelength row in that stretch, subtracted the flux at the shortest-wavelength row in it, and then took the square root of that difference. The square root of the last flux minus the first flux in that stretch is 3.0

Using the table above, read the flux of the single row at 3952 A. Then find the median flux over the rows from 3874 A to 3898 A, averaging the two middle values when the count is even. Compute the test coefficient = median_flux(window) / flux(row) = 0.83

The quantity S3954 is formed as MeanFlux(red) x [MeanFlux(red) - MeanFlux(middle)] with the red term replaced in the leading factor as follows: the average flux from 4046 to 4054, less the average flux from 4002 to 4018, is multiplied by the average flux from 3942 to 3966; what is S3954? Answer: 6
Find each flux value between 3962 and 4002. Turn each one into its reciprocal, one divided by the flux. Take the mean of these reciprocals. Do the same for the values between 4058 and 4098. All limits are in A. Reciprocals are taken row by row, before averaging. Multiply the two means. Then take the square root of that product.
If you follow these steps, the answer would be 0.079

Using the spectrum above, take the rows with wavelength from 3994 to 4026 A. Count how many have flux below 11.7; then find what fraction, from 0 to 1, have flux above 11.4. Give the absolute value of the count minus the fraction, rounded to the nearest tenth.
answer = 1.0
